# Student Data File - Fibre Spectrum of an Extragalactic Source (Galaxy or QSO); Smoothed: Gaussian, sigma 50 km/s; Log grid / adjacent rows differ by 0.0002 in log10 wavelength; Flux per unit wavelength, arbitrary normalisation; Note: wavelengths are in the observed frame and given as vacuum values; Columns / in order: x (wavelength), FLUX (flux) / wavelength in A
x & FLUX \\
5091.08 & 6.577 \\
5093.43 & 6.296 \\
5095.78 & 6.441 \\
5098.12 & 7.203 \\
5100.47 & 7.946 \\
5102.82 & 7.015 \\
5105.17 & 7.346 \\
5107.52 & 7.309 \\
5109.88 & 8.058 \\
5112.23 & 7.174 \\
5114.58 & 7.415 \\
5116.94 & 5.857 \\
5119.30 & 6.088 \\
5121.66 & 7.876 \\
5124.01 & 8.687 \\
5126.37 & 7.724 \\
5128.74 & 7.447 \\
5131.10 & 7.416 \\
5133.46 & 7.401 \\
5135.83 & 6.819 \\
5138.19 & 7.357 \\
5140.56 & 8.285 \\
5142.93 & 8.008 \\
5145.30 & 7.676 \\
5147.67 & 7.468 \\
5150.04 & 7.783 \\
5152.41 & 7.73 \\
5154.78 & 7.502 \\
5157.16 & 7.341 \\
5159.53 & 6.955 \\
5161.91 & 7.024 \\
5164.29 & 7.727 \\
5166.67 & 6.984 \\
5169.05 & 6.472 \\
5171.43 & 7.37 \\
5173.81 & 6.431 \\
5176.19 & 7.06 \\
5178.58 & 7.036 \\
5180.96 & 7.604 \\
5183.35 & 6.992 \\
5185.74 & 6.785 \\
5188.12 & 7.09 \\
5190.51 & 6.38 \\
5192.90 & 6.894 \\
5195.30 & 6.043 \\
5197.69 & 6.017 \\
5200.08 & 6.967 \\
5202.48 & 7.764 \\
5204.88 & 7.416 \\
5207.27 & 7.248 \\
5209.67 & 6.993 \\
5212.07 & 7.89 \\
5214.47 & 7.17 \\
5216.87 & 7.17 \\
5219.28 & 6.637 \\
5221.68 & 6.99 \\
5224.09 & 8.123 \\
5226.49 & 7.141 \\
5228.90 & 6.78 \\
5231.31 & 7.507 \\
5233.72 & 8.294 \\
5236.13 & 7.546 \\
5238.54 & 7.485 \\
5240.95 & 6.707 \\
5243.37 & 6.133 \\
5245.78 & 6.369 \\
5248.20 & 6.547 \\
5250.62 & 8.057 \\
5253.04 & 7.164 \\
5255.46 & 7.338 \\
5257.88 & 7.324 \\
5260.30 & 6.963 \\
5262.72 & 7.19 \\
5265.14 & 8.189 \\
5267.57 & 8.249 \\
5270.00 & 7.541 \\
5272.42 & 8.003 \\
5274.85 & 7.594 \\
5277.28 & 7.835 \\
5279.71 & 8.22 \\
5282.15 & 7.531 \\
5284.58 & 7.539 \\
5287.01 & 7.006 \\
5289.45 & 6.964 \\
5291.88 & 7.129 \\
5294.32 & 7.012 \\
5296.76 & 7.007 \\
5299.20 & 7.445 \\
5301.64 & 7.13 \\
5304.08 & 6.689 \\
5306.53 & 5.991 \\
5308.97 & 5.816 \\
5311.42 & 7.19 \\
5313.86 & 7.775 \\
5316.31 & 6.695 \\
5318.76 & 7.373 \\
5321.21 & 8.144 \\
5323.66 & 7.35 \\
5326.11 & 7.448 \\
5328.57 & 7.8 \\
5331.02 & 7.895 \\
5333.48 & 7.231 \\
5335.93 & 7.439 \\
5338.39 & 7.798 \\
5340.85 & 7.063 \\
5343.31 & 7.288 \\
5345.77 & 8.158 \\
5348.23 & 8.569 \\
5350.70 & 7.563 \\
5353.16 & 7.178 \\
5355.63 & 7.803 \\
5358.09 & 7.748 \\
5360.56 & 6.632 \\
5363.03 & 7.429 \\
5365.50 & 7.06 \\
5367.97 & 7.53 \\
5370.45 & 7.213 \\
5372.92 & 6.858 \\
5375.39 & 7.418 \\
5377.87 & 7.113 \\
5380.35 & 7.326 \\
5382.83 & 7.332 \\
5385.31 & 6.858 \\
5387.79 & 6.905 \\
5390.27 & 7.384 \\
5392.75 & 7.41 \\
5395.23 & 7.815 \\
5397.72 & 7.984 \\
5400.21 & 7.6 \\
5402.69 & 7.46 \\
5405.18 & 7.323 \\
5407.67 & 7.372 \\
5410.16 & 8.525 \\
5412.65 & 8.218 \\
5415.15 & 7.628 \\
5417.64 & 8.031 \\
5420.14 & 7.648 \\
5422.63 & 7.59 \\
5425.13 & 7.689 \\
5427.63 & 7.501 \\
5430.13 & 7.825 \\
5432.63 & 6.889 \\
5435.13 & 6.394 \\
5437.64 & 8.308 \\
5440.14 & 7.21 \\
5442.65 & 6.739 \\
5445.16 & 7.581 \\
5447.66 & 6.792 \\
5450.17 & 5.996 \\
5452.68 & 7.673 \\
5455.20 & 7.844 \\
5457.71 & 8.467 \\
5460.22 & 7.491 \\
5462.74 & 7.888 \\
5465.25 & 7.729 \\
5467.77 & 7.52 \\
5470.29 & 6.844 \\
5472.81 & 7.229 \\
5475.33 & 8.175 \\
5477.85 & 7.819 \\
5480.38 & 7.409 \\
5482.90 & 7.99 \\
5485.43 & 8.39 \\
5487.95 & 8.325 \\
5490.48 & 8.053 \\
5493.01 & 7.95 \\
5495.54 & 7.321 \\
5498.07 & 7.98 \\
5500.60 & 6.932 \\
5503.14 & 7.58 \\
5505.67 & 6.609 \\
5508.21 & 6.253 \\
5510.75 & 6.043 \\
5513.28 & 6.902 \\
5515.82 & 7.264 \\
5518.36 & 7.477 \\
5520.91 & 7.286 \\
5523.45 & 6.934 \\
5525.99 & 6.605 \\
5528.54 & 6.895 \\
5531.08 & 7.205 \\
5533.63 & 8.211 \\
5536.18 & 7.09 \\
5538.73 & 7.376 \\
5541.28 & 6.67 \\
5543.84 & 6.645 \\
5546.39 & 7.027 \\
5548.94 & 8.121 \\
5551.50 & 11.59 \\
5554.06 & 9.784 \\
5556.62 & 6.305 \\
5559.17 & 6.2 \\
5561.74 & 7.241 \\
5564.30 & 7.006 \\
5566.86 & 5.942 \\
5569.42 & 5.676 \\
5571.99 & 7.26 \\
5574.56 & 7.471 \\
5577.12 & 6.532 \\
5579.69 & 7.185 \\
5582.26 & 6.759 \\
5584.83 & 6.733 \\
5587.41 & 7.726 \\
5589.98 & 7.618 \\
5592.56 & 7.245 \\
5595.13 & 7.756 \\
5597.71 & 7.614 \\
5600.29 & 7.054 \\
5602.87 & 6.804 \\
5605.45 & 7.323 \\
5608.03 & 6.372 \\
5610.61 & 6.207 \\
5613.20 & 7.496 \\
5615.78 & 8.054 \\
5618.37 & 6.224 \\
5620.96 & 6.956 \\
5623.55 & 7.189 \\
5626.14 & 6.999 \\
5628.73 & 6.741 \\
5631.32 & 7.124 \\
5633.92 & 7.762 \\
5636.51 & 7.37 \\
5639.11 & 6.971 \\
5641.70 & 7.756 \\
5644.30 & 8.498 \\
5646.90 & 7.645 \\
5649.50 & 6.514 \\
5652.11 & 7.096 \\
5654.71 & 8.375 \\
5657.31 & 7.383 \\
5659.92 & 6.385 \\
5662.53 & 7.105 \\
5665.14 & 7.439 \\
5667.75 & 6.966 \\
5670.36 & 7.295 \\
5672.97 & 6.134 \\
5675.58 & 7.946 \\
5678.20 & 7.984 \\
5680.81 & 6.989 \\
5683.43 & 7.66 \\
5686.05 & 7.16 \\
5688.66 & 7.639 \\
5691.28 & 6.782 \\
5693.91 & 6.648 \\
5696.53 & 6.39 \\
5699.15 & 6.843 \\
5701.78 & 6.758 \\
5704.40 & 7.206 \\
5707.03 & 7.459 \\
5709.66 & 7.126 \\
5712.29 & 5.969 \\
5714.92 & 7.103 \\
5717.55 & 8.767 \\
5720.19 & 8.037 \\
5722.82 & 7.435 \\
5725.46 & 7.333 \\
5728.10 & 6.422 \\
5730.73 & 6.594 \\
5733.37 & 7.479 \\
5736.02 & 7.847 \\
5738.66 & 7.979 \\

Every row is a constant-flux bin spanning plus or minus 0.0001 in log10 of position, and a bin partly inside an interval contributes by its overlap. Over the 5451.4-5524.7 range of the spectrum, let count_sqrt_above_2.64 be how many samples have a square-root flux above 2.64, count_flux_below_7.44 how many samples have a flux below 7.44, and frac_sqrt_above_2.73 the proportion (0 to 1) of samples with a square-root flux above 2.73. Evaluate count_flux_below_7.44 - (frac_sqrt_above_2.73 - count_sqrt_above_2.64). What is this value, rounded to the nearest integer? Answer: 33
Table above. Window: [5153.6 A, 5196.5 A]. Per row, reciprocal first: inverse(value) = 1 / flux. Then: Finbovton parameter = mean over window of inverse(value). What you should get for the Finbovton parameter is 0.144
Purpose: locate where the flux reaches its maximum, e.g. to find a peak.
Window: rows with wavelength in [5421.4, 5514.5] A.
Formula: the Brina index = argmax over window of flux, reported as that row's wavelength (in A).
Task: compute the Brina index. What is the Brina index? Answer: 5457.71 A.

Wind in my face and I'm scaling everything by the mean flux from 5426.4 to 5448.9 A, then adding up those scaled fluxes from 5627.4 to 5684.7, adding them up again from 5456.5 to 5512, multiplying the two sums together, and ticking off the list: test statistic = 509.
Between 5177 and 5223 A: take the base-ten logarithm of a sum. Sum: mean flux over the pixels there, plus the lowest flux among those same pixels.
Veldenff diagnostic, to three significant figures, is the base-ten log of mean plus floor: 1.11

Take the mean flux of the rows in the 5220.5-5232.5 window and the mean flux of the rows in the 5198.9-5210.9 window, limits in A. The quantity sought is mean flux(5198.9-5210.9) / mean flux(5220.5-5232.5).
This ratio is 1.00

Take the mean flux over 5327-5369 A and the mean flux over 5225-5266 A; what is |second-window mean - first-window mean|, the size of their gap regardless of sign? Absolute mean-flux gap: 0.32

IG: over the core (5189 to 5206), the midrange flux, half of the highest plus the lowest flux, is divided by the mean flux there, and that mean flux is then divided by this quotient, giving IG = 6.7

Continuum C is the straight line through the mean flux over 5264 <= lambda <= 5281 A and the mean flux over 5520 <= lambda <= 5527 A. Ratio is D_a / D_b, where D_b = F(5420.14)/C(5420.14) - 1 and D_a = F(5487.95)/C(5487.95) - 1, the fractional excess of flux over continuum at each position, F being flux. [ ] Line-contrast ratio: 4.4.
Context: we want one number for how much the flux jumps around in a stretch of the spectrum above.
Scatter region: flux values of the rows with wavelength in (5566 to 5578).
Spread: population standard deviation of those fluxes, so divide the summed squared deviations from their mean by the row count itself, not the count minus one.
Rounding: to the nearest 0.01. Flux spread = 0.70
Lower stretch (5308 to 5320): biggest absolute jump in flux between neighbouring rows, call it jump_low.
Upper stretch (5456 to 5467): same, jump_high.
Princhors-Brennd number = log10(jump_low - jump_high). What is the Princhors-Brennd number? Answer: -0.40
